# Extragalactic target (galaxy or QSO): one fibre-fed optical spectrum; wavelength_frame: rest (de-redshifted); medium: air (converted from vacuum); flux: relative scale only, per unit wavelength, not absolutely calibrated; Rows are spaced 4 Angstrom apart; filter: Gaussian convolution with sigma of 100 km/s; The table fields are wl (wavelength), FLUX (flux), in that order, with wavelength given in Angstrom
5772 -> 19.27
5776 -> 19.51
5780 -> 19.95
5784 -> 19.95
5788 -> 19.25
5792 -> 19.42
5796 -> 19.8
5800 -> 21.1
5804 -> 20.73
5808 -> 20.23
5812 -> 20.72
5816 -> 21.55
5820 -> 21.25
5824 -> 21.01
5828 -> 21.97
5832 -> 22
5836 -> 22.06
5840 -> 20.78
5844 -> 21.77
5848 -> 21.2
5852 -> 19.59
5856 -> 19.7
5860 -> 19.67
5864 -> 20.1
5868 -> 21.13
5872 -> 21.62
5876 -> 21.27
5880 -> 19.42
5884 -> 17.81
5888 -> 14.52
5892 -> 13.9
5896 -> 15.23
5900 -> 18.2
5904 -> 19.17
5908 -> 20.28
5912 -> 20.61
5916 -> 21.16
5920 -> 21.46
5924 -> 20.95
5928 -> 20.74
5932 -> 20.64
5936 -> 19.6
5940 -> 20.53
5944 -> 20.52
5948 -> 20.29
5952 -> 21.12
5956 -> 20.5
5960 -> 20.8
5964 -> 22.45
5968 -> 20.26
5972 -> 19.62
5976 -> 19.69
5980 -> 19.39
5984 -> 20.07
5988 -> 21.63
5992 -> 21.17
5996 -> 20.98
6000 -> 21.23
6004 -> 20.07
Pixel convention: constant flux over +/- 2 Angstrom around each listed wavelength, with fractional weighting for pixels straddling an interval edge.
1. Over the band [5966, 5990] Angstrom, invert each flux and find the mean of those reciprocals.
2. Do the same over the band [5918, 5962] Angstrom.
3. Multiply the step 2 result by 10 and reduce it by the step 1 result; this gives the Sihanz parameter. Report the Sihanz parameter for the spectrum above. 0.435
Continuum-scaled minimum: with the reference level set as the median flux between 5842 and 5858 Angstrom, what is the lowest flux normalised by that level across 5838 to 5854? 0.96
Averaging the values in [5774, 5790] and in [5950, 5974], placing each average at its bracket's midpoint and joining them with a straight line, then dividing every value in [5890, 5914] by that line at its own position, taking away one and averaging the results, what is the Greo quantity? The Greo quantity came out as -0.12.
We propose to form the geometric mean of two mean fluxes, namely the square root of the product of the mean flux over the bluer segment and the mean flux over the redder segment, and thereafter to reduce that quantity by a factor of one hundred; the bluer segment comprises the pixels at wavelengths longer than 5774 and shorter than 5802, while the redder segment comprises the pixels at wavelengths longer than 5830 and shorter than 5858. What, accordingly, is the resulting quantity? 0.204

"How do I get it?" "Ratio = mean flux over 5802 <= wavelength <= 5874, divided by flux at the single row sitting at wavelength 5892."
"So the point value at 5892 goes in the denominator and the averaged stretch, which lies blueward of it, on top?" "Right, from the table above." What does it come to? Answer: 1.51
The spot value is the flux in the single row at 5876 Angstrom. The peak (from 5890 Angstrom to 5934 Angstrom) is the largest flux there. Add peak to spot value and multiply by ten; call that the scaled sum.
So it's 427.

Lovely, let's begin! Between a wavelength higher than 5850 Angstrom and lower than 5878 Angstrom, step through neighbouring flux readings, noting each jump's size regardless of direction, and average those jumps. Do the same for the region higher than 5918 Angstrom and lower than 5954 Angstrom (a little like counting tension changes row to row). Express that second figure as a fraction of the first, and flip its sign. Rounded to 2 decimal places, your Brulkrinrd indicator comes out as -1.19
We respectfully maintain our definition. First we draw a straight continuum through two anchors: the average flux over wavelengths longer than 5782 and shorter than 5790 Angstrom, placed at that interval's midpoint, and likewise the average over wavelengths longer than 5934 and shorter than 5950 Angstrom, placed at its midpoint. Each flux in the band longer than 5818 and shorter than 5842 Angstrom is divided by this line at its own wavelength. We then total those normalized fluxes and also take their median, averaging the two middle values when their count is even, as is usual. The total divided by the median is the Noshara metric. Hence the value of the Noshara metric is 5.97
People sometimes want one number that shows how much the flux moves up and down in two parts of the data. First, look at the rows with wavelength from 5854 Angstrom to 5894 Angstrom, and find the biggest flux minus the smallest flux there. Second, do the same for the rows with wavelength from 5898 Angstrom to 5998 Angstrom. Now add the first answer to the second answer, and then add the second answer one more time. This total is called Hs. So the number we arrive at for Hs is 16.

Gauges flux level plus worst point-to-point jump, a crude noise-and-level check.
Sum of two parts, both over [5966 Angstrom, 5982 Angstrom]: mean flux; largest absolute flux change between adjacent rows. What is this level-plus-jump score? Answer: 20.4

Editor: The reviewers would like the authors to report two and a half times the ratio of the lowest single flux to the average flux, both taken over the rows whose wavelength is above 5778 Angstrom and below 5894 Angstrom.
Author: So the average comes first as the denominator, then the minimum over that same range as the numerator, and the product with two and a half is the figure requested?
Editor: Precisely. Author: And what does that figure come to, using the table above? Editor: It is 1.7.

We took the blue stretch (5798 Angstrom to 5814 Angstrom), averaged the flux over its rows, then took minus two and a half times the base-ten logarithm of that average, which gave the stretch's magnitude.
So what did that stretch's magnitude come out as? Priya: -3.29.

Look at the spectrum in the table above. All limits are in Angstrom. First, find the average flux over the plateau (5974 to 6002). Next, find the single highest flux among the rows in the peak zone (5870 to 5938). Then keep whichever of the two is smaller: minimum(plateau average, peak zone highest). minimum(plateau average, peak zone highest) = 20.6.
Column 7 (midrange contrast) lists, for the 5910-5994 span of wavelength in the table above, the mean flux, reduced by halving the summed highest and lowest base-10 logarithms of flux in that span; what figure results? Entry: 19.3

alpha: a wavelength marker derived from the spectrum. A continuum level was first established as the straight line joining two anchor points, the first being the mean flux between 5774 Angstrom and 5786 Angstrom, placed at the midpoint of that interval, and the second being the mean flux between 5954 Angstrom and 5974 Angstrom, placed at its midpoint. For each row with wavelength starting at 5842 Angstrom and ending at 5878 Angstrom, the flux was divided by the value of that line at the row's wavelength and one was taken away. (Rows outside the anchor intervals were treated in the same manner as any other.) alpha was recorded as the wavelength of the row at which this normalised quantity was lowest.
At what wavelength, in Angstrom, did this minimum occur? 5852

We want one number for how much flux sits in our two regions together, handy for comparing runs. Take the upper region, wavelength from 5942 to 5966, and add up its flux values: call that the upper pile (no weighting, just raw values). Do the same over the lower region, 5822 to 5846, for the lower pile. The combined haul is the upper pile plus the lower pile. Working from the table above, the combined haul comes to 255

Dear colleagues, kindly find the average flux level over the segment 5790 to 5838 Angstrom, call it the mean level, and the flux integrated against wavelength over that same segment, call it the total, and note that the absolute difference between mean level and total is 986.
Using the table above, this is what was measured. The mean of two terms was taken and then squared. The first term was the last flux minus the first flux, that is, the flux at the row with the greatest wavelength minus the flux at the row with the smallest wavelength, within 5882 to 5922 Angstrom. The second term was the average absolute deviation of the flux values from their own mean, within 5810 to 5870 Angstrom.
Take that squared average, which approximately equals 4.7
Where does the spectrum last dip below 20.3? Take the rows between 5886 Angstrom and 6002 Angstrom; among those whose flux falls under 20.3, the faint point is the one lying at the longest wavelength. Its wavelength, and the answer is 5984 Angstrom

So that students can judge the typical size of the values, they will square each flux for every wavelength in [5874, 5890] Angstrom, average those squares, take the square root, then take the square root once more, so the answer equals 4.29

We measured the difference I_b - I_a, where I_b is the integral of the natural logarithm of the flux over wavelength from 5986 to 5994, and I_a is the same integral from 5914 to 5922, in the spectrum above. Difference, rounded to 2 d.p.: 0.03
